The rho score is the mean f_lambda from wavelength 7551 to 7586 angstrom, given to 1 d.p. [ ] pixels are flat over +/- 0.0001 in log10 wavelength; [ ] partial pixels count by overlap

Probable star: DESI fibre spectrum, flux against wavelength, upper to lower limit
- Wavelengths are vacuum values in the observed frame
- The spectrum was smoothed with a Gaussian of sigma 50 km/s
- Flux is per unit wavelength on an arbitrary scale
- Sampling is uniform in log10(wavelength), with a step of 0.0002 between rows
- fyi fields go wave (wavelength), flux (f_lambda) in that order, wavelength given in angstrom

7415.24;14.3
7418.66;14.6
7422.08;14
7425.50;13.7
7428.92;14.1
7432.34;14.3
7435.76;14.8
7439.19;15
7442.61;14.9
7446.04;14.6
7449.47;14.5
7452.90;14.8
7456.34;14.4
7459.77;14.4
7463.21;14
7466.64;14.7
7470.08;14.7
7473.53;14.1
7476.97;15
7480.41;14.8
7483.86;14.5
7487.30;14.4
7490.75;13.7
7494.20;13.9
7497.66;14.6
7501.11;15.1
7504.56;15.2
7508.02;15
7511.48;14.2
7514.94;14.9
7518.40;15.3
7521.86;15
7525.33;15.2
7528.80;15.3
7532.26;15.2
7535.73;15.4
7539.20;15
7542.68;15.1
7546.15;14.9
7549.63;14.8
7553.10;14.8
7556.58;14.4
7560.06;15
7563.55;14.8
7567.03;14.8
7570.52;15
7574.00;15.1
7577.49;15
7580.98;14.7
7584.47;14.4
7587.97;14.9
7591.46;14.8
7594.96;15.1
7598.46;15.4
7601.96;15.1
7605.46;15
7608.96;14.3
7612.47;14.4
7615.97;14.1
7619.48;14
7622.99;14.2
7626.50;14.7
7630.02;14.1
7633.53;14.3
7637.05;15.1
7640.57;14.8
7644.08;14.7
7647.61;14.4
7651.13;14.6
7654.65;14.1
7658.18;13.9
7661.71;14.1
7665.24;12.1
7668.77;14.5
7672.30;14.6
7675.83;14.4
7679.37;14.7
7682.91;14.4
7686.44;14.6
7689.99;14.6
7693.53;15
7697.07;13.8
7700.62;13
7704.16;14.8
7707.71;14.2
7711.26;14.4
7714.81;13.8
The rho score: 14.8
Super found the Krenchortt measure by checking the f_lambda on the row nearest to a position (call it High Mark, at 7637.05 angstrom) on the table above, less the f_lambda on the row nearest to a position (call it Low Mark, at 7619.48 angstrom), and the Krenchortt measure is 1.10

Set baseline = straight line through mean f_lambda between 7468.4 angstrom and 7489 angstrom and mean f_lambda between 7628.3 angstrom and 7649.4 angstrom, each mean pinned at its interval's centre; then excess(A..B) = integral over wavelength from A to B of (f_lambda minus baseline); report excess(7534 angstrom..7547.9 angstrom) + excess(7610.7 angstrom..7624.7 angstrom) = 1.7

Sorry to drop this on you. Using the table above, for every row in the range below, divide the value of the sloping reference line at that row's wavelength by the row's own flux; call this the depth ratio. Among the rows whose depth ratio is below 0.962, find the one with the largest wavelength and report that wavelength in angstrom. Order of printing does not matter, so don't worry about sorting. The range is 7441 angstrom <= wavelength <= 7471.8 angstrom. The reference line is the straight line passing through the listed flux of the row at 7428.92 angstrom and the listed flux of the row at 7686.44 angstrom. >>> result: 7452.90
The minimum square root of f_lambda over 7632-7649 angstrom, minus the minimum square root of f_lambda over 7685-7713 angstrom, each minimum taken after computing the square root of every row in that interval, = 0.18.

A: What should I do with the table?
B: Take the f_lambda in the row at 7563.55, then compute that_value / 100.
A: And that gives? 0.148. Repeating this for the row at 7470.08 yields 0.147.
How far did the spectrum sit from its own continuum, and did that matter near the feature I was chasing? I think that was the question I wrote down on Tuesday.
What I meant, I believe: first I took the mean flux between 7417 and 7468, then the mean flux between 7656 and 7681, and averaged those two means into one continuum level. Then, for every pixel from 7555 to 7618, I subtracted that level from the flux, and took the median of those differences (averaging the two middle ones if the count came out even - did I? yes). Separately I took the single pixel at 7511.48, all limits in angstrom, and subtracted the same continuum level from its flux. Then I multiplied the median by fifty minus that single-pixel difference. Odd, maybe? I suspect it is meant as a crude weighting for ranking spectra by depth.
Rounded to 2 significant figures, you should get 30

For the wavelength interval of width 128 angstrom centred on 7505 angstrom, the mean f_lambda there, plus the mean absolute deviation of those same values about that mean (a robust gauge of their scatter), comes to 15.1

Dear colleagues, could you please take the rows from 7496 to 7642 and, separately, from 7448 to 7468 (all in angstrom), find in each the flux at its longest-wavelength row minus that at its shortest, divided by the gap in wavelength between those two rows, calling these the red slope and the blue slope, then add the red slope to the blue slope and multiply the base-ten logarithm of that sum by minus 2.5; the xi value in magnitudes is 4.71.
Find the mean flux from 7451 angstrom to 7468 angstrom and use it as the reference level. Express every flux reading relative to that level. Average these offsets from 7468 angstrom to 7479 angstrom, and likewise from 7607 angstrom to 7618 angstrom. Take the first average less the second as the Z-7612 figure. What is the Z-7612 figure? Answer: 0.33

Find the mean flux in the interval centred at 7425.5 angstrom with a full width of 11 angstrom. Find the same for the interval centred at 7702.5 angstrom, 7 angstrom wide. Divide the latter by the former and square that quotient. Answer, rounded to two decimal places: 1.00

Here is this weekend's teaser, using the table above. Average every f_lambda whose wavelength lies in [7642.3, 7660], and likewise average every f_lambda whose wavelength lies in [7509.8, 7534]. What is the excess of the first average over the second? -0.7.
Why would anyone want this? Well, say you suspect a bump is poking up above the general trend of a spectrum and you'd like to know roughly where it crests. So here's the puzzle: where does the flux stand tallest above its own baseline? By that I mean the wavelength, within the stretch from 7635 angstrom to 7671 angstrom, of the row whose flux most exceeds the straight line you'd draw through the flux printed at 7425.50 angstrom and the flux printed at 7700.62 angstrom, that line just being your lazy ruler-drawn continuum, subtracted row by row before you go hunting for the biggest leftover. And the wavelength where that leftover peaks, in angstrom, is 7637.05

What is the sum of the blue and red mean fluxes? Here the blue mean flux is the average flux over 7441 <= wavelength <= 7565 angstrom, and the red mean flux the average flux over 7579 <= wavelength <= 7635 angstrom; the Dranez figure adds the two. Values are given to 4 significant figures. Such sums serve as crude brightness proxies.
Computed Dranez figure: 29.33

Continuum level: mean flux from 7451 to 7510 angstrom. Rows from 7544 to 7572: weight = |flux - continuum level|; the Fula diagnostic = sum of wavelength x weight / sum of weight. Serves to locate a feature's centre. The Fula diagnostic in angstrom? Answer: 7559.1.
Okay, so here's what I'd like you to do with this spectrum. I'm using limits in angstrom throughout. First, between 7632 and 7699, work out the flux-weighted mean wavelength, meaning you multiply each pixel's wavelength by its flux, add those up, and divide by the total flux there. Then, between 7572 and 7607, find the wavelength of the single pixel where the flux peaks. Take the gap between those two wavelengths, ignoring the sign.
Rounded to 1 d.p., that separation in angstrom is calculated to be 66.7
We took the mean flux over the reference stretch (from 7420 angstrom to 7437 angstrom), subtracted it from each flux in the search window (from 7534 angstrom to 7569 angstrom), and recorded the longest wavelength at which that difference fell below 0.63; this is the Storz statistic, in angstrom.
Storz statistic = 7567.03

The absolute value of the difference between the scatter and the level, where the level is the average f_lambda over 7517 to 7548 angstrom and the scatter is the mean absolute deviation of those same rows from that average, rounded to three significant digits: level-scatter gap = 15.0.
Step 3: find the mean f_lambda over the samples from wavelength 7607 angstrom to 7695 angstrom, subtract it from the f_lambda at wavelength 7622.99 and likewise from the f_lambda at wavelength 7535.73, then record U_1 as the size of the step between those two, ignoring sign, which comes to 1.2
